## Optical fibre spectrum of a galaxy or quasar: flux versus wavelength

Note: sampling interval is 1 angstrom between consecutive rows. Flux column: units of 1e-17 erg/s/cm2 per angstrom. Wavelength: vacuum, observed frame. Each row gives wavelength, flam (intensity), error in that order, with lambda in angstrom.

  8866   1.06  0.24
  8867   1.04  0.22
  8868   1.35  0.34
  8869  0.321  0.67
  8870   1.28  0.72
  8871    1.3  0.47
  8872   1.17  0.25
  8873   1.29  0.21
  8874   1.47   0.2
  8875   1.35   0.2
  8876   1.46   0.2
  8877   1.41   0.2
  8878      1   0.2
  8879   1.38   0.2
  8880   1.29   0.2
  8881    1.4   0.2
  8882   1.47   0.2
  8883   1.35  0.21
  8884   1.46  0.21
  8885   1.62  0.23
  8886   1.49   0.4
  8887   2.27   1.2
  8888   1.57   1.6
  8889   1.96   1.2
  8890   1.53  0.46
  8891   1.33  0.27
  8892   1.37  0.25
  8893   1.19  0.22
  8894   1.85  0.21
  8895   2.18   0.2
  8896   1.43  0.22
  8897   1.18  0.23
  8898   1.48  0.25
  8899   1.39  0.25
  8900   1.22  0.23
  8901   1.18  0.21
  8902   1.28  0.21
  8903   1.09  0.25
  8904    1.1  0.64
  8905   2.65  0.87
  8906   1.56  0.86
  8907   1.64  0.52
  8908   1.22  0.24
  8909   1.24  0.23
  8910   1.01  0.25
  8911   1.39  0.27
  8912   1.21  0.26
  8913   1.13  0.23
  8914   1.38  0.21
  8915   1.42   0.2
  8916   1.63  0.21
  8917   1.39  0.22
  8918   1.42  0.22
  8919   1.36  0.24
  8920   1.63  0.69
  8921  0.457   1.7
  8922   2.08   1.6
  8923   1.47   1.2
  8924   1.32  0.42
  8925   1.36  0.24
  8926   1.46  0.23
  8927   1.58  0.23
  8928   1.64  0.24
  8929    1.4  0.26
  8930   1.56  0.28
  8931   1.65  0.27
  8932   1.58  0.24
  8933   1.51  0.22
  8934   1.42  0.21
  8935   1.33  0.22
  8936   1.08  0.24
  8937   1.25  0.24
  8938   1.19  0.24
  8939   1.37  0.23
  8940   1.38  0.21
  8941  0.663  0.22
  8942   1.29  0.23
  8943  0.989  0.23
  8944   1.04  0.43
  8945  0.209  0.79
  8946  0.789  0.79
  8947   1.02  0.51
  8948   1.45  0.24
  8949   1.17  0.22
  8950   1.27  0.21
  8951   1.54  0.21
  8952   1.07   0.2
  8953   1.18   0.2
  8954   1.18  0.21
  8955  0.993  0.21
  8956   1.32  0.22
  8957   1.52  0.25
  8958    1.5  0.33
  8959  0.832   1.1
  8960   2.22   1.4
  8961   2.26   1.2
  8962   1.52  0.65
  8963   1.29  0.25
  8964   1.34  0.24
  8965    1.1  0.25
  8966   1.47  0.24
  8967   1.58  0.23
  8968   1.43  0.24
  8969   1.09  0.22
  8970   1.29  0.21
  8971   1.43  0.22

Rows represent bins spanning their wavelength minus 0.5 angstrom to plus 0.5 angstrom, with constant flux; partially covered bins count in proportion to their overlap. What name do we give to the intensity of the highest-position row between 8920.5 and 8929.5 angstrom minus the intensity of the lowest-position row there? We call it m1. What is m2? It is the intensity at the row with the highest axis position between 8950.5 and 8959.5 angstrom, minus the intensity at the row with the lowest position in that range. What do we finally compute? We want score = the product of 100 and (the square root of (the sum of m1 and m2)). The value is 48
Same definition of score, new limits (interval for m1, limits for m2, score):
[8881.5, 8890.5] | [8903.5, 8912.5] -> 41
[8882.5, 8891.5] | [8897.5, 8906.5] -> 24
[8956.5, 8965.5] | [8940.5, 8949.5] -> 29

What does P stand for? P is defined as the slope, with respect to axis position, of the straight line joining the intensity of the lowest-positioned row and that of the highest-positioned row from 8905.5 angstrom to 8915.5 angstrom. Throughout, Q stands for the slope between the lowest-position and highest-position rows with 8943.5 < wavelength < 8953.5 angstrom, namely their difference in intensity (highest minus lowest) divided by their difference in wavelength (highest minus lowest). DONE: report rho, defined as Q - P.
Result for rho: 0.03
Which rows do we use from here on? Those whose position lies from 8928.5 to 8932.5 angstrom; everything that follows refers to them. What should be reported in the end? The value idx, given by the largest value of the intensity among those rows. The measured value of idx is 1.65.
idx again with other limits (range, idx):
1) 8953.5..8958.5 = 1.52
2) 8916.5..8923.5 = 2.08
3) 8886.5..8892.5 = 2.27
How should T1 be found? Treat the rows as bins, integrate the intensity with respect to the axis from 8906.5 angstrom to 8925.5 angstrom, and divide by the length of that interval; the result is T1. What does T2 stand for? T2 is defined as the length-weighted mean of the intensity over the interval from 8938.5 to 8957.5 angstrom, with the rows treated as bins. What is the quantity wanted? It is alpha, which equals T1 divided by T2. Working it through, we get 1.20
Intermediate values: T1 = 1.36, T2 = 1.13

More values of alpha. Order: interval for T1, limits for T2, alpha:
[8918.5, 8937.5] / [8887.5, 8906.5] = 0.95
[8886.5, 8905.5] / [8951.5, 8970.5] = 1.12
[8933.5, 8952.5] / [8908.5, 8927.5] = 0.83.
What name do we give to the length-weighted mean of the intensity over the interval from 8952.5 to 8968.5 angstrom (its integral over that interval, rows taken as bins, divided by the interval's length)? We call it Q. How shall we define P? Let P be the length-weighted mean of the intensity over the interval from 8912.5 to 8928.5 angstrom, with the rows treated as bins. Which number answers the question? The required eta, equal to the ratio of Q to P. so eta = 1.00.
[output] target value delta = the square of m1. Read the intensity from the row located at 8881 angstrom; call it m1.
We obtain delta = 1.96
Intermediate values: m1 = 1.4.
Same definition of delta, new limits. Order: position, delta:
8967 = 2.50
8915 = 2.02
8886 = 2.22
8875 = 1.82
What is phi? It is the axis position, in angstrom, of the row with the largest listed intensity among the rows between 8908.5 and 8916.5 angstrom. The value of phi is 8916 angstrom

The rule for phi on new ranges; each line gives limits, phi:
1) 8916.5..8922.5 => 8922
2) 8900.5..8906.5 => 8905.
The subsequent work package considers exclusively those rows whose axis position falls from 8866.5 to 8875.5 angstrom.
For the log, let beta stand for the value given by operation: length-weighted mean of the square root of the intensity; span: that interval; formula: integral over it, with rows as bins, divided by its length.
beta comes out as 1.07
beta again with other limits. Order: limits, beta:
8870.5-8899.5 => 1.21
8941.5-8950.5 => 0.99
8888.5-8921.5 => 1.18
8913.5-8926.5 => 1.18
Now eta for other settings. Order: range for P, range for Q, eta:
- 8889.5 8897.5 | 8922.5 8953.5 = 0.84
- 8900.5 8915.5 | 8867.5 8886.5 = 0.96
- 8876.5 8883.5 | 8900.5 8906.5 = 1.11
